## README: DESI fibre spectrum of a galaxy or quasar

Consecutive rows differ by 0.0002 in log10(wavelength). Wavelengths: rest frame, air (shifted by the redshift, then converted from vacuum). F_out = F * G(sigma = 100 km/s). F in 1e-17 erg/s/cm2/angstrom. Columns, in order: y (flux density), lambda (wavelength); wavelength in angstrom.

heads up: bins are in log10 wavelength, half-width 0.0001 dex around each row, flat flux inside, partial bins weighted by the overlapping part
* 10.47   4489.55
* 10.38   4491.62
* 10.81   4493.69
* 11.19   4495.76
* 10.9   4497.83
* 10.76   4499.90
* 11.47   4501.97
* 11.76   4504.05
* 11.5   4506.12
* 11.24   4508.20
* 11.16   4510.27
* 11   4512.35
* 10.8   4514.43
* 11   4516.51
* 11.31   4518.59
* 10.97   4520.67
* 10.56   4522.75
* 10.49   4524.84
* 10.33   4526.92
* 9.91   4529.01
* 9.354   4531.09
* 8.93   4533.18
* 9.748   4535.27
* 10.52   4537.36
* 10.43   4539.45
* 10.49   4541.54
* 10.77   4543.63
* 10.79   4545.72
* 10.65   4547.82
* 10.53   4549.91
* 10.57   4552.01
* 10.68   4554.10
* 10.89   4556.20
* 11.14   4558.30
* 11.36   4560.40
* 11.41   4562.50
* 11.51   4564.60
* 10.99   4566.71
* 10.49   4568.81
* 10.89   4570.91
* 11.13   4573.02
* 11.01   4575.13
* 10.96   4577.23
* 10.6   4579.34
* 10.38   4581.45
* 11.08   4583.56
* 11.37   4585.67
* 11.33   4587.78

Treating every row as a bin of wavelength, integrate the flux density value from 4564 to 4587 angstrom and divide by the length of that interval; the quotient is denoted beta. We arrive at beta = 10.9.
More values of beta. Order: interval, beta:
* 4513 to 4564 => 10.6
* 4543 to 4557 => 10.7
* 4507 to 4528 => 10.9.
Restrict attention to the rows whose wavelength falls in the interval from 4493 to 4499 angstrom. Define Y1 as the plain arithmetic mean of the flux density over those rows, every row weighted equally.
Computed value 11.0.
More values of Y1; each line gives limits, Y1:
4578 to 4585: 10.7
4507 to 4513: 11.1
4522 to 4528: 10.5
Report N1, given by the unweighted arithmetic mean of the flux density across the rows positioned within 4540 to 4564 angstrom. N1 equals 10.8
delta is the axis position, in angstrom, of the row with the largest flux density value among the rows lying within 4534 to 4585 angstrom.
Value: 4564.60 angstrom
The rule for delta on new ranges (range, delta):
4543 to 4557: 4556.20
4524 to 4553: 4545.72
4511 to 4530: 4518.59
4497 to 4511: 4504.05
